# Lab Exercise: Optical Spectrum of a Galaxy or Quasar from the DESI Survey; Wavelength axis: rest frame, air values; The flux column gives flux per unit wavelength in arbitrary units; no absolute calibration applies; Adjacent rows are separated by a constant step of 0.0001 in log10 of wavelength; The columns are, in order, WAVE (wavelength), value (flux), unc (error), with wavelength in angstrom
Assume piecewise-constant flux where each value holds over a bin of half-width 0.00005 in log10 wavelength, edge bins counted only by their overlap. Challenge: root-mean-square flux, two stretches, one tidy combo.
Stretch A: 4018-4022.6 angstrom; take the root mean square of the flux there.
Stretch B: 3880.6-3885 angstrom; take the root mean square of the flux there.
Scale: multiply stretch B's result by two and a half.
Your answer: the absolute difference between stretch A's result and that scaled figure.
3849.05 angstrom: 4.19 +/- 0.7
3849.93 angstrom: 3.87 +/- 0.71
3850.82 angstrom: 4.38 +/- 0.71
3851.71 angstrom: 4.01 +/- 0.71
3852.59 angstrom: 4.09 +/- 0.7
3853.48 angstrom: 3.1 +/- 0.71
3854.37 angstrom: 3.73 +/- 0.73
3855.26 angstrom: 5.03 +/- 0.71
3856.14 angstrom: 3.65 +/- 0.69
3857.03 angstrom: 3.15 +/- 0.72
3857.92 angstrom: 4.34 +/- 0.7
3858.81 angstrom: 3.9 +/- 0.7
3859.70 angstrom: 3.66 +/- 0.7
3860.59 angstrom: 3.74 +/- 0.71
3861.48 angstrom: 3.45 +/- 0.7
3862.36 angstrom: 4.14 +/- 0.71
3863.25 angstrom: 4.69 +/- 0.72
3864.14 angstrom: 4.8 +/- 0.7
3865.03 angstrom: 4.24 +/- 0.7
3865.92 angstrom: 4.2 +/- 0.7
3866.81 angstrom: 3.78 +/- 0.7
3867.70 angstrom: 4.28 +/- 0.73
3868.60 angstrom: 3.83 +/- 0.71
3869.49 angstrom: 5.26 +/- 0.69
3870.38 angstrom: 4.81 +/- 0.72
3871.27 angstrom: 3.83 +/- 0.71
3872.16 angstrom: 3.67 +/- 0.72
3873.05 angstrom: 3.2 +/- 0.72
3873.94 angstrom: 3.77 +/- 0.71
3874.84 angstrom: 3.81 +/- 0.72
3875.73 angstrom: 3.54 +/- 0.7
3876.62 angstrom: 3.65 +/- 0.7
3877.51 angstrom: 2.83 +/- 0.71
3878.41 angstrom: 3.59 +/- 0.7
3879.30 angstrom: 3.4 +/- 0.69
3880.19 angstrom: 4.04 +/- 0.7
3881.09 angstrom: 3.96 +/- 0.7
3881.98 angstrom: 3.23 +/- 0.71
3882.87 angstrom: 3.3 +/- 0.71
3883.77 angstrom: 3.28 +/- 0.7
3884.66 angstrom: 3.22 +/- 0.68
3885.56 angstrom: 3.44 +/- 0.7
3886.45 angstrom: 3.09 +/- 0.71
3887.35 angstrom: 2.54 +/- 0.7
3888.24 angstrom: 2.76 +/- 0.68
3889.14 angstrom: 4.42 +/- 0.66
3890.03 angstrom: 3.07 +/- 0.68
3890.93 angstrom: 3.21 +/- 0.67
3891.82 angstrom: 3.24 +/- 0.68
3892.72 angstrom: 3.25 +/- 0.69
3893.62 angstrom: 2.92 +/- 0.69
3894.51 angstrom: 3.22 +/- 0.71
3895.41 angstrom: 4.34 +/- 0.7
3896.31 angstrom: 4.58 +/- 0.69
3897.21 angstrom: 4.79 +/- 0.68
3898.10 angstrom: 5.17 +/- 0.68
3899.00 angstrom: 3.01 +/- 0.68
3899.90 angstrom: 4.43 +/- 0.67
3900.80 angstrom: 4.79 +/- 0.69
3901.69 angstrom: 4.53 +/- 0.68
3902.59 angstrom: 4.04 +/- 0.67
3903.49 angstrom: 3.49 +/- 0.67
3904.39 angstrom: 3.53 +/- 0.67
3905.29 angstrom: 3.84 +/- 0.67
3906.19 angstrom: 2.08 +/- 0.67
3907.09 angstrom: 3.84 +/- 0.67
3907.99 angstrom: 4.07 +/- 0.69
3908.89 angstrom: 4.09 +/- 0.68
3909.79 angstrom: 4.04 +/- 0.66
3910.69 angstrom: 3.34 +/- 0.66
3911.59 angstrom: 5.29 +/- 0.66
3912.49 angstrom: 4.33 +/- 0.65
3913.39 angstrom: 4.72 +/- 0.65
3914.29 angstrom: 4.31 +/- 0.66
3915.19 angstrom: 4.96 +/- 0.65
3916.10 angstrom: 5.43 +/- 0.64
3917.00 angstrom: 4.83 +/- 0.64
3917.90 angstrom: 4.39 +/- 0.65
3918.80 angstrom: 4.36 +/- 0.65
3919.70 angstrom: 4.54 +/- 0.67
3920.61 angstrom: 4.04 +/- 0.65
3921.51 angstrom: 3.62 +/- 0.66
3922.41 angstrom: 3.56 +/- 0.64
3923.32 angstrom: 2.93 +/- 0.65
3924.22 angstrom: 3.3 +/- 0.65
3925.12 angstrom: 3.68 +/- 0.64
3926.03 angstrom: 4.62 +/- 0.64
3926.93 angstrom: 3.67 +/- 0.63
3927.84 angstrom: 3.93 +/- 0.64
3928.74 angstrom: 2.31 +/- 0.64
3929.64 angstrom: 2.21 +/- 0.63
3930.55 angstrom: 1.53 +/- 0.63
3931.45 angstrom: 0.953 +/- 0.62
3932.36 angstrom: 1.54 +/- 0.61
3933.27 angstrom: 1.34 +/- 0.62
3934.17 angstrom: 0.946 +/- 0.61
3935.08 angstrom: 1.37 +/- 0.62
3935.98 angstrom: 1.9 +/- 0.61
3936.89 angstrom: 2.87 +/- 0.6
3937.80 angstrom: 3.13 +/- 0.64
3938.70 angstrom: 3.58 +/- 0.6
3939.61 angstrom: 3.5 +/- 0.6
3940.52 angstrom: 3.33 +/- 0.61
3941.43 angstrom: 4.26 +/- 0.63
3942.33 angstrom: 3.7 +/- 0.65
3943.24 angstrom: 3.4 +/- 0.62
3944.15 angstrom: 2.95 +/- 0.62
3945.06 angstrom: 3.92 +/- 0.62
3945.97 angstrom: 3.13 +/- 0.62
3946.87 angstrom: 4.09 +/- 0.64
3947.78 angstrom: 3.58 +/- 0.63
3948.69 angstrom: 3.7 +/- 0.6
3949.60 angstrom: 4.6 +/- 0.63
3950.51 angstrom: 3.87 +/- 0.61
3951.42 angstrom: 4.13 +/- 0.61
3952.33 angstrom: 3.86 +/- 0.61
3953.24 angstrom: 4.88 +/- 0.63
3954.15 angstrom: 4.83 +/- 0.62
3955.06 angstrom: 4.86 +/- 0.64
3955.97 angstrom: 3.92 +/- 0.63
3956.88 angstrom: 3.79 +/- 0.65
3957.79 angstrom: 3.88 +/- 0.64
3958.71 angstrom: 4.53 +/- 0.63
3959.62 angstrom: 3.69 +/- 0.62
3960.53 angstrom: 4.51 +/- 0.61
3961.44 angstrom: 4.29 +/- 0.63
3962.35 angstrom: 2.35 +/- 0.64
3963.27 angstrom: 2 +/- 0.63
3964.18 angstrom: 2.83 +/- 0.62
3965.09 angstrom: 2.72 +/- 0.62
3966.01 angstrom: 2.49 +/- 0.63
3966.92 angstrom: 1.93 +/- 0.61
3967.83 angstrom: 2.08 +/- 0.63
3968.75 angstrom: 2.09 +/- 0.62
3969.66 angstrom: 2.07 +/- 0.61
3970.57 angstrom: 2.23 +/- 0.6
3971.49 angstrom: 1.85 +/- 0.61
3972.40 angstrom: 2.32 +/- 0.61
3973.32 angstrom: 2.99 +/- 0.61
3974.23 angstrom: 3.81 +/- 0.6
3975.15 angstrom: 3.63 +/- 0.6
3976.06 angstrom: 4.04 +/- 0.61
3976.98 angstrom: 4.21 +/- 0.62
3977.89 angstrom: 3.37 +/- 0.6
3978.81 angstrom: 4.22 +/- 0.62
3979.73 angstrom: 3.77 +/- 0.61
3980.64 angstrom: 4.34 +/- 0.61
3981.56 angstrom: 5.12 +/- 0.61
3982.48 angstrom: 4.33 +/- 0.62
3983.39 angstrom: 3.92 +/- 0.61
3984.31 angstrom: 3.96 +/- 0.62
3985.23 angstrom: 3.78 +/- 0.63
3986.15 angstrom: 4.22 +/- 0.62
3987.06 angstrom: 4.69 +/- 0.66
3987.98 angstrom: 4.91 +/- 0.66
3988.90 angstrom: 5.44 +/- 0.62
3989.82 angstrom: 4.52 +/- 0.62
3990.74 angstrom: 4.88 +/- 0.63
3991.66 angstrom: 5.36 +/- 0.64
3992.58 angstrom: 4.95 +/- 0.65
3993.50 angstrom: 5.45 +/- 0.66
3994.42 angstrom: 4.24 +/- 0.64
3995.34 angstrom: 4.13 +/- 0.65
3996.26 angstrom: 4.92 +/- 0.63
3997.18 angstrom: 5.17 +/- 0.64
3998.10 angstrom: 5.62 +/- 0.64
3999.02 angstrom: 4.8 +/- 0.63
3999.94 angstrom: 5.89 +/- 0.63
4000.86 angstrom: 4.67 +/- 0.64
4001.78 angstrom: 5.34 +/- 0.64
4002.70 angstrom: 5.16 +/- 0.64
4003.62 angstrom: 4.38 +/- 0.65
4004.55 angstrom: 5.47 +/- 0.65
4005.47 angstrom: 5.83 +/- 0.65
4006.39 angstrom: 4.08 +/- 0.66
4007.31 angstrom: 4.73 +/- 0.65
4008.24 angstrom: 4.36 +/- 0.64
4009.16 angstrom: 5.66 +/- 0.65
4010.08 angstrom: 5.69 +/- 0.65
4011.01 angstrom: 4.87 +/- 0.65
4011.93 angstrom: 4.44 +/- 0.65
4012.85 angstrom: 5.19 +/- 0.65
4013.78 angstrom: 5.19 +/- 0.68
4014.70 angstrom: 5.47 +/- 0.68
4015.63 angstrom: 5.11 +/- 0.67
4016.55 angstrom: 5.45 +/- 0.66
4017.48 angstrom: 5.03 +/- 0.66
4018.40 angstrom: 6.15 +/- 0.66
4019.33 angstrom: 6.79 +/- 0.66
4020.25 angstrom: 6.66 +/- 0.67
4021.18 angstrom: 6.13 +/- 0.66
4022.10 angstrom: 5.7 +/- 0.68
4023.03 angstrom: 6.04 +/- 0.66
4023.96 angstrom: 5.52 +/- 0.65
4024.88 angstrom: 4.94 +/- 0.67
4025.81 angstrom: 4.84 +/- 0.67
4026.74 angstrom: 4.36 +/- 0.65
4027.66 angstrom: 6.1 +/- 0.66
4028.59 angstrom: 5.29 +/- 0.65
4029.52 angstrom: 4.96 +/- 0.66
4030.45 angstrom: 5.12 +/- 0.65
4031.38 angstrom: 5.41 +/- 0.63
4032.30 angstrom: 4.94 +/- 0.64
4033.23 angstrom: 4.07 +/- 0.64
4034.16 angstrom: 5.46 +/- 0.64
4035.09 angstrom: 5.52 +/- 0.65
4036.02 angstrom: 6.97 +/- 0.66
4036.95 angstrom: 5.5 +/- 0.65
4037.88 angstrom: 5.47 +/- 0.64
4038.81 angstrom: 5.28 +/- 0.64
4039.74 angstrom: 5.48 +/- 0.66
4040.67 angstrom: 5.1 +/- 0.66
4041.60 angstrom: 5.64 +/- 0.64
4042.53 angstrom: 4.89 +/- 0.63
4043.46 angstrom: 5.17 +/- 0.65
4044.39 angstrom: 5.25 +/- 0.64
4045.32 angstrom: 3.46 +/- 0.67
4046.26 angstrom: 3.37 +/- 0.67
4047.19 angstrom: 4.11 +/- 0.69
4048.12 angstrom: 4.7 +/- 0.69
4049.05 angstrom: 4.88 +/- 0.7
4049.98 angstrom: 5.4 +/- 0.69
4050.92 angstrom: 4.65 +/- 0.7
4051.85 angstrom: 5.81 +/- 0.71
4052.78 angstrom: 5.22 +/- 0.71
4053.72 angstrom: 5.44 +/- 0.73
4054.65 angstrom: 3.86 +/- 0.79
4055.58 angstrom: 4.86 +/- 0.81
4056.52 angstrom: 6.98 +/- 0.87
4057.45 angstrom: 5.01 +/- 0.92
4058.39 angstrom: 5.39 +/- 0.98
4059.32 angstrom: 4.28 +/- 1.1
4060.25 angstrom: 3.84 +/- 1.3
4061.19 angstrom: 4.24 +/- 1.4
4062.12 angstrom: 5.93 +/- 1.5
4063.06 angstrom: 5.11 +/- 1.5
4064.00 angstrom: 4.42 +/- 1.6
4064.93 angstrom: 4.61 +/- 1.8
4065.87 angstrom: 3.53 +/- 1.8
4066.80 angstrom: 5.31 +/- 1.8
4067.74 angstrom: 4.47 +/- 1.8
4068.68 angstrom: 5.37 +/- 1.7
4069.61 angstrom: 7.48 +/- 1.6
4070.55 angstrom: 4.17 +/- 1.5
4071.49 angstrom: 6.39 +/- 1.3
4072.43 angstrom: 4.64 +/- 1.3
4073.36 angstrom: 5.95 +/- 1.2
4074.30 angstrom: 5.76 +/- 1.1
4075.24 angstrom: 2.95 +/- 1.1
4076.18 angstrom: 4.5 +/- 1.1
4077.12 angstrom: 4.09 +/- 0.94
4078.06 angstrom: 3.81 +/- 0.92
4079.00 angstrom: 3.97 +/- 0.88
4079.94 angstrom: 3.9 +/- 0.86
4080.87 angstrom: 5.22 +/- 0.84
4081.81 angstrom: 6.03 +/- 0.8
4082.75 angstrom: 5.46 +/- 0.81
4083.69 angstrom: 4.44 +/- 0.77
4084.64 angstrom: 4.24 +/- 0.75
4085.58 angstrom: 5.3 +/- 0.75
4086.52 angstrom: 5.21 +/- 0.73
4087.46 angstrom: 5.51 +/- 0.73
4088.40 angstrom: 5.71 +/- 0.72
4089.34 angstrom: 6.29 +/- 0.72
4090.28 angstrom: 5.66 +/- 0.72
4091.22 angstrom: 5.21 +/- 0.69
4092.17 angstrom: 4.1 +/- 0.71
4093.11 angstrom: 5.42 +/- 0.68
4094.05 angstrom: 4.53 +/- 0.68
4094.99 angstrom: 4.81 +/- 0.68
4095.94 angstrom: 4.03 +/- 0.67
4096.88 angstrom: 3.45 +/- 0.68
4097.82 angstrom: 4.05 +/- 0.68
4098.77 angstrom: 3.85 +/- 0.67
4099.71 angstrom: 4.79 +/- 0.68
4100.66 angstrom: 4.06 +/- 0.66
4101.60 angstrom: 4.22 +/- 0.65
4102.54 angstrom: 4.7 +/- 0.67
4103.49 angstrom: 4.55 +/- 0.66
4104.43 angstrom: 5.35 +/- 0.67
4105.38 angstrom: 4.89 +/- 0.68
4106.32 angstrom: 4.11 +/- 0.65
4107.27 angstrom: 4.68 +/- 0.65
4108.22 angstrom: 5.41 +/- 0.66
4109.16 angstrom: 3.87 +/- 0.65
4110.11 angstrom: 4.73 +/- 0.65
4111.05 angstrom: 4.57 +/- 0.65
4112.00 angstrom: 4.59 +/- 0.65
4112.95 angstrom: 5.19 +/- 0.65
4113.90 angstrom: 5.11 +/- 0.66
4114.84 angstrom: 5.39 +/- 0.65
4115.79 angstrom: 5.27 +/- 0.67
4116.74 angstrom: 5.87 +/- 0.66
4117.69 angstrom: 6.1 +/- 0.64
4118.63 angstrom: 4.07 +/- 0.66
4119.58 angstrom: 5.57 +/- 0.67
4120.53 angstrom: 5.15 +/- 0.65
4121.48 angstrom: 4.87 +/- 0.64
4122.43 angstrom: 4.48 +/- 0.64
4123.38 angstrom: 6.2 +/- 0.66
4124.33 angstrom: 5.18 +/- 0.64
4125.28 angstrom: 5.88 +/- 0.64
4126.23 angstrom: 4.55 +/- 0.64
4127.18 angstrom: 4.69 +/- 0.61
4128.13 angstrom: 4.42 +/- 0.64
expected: 2.2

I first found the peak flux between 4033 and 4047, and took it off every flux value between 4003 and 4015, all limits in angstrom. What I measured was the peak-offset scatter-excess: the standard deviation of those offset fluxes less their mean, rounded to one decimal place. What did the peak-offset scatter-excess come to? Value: 2.5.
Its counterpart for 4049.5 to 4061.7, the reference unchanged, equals 2.8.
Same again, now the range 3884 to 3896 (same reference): 4.2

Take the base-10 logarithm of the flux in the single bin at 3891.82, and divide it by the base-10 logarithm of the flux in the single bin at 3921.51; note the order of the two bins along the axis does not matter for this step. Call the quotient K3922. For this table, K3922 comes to 0.91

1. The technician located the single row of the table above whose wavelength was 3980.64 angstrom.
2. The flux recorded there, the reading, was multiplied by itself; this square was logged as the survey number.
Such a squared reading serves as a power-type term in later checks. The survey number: 19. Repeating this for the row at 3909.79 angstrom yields 16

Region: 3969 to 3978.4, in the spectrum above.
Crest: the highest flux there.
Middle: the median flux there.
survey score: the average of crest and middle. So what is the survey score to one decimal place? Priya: 3.7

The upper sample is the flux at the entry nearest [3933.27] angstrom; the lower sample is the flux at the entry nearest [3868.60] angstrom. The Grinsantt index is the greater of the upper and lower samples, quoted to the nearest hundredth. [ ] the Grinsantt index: 3.83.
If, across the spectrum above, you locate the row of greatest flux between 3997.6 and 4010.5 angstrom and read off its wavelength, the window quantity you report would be 3999.94 angstrom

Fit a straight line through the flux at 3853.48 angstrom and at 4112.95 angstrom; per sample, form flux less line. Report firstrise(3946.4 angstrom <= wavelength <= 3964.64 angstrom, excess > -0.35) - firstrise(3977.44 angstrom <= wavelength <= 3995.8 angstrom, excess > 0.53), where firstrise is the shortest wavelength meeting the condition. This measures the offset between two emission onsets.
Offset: -34.7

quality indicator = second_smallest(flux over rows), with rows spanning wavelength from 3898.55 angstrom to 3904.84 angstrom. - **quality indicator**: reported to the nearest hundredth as 3.49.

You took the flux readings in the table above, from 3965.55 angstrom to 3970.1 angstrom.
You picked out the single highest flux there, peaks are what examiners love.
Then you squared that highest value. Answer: 6.2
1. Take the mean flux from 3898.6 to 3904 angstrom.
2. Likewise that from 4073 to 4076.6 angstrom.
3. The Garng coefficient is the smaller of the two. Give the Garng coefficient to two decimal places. 4.05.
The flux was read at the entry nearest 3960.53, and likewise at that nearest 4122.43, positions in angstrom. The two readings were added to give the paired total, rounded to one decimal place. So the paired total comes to 9.0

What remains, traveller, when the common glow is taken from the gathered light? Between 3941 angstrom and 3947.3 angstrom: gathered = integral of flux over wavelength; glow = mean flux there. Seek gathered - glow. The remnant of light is 19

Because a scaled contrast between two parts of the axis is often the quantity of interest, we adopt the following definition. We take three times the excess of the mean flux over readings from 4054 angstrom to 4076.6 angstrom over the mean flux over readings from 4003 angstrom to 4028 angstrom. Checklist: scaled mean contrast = -1.1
